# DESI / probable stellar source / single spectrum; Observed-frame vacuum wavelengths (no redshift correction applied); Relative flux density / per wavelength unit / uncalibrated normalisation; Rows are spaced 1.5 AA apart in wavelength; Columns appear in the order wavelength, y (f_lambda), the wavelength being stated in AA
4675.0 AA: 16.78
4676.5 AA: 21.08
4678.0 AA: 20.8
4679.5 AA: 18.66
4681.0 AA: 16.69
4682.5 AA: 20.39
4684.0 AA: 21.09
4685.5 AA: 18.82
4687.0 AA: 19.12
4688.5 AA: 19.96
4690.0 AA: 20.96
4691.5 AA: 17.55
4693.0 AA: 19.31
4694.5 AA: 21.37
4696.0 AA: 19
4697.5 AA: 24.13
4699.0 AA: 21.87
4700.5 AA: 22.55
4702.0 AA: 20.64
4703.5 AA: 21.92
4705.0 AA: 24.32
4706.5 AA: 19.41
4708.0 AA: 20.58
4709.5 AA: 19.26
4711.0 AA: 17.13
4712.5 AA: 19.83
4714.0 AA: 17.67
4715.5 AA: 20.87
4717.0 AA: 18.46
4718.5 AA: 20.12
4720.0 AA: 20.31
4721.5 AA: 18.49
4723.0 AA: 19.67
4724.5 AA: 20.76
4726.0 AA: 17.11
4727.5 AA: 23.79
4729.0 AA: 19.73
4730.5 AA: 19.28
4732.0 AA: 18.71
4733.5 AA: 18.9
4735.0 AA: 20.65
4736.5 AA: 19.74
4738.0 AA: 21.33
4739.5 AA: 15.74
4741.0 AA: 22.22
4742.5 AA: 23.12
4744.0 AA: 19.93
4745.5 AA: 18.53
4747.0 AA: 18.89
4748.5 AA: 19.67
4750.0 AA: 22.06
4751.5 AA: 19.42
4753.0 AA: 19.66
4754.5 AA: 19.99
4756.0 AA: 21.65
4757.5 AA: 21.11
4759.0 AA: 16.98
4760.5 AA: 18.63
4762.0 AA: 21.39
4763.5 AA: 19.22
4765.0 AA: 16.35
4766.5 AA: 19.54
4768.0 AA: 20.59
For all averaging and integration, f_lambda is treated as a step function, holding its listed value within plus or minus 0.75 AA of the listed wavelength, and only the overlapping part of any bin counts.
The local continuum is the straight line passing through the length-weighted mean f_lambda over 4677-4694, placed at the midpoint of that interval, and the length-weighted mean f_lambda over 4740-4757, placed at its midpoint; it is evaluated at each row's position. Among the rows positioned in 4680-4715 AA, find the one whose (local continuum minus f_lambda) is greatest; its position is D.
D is 4711.0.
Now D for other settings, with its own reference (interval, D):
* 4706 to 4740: 4739.5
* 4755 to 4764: 4759.0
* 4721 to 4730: 4726.0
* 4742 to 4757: 4745.5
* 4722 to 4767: 4739.5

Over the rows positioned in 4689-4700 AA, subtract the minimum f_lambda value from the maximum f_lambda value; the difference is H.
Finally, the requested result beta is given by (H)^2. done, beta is 43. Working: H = 6.6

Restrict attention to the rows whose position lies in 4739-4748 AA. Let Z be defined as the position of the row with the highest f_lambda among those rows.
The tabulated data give 4742.5 AA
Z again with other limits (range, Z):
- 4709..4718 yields 4715.5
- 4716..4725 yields 4724.5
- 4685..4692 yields 4690.0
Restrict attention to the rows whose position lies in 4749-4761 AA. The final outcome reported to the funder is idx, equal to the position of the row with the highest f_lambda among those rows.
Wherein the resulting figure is 4750.0 AA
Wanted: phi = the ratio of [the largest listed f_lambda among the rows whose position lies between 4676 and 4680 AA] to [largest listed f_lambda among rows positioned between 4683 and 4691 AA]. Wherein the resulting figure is 1.00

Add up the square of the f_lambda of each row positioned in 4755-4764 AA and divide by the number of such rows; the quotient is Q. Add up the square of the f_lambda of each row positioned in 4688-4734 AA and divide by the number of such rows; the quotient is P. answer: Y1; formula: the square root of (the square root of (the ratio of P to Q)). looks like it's 1.008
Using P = 408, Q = 396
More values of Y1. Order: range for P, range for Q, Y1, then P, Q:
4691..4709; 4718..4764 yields 1.029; 447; 399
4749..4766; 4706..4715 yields 1.019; 390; 362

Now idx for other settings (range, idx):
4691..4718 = 4705.0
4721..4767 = 4727.5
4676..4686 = 4684.0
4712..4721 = 4715.5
